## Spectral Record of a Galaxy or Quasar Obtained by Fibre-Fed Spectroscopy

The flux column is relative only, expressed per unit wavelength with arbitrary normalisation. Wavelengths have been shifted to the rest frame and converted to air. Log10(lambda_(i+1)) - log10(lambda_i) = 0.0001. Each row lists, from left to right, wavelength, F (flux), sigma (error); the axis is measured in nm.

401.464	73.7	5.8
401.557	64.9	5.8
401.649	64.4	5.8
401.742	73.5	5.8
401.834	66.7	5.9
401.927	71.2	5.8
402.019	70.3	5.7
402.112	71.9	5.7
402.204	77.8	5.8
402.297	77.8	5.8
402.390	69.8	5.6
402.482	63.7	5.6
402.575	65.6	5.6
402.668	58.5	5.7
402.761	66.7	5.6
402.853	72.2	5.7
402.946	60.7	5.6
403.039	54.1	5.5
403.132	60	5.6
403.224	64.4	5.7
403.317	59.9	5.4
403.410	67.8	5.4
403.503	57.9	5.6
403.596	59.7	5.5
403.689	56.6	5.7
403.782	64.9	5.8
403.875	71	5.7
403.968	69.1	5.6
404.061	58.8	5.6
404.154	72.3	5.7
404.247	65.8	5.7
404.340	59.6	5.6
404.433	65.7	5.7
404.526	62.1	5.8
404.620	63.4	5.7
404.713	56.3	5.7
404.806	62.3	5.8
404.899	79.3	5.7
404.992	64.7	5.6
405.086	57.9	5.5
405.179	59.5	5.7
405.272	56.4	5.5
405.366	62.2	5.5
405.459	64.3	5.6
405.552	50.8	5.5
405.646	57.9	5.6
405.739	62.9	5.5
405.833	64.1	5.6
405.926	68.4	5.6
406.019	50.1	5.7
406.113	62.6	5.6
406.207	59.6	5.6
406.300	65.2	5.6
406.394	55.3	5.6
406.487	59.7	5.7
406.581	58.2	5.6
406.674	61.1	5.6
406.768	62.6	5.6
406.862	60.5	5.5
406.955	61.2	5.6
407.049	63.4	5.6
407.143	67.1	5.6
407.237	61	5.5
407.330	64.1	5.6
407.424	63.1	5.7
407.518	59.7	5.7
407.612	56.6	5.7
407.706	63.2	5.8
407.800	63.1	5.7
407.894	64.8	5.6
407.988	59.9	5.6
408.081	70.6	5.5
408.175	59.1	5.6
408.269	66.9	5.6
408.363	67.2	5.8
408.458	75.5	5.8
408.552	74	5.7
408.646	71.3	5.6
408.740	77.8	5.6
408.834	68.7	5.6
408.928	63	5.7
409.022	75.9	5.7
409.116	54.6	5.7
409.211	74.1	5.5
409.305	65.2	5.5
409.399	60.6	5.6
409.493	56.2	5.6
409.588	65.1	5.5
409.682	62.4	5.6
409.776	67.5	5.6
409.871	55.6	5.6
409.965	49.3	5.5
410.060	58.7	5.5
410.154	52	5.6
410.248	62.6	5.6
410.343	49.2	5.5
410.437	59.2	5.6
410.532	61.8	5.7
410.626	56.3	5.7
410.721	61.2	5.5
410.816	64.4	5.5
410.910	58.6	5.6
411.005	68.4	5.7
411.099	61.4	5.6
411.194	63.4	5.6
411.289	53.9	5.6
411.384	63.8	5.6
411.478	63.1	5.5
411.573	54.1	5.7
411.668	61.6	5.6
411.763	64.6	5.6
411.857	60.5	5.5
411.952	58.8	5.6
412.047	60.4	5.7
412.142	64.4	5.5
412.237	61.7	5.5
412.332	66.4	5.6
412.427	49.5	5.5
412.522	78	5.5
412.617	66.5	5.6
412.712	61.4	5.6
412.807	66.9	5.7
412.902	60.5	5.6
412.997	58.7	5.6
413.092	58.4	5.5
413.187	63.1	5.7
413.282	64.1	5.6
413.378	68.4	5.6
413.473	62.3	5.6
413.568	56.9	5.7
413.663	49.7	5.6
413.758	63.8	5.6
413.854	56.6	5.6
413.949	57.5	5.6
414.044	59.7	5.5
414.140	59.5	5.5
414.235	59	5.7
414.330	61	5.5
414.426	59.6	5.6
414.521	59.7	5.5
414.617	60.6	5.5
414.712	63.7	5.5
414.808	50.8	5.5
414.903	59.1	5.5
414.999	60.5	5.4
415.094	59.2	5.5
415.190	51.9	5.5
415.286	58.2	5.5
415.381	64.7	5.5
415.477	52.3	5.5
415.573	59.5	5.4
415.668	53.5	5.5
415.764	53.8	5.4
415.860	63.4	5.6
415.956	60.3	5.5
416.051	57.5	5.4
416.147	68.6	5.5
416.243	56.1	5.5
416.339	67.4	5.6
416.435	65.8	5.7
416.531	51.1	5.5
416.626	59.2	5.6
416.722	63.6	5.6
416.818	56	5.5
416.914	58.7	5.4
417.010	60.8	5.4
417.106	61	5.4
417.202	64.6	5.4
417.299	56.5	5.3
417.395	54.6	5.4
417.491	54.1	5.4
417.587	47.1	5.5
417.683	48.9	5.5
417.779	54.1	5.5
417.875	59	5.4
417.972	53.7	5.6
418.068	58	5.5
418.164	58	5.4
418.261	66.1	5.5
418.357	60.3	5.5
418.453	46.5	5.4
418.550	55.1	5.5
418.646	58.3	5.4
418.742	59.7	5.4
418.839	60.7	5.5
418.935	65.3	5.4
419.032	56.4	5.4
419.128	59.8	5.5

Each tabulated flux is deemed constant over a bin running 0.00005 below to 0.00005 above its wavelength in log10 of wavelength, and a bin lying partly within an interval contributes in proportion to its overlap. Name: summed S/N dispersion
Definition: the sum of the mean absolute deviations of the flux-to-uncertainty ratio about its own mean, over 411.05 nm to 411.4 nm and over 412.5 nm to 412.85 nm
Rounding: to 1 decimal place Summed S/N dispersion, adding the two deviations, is 1.6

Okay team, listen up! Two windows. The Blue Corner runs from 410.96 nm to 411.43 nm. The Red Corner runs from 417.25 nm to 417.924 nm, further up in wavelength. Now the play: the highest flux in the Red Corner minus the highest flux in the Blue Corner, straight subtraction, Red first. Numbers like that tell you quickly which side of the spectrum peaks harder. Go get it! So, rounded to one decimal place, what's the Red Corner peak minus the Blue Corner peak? -9.4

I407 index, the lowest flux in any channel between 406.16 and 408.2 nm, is 55.3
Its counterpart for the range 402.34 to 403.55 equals 54.1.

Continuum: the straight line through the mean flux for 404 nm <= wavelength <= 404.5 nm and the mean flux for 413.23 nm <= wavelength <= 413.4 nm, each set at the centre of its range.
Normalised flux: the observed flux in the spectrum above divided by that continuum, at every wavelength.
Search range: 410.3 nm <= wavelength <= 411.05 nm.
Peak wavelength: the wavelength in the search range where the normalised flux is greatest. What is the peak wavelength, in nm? 411.005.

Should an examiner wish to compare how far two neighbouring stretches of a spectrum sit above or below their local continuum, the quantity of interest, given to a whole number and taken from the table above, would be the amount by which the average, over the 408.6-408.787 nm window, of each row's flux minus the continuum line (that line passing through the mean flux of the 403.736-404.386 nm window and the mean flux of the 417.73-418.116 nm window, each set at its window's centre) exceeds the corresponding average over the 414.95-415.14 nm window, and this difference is 10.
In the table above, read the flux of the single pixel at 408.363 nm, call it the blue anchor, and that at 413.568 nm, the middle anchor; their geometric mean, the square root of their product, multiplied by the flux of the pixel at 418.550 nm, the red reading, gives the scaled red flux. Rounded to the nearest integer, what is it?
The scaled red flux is 3407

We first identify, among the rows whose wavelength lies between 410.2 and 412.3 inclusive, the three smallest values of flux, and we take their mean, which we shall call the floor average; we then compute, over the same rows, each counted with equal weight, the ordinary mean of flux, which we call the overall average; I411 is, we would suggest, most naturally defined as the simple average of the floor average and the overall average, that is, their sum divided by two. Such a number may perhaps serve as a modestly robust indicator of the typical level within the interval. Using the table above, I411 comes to 56.5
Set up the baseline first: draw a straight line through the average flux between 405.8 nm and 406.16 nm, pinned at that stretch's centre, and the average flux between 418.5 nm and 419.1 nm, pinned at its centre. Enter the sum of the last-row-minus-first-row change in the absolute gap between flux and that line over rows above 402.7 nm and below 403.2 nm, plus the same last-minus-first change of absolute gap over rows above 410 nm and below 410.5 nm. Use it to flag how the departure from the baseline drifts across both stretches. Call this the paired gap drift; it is -4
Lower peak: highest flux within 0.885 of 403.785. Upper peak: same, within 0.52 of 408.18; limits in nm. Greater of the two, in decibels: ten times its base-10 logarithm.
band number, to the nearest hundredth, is 18.78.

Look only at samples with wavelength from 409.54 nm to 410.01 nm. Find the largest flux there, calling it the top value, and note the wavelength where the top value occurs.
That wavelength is 409.776 nm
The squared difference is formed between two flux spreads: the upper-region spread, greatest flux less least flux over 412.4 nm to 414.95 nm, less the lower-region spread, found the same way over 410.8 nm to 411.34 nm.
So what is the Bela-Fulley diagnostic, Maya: 196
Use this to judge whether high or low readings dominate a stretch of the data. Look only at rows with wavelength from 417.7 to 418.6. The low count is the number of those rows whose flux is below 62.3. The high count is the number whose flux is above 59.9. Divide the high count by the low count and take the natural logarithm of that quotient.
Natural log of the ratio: -1.4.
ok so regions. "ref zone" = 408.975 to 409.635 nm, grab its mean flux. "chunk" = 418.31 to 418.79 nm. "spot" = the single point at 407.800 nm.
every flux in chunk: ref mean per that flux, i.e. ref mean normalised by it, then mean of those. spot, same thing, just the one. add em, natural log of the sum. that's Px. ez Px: 0.78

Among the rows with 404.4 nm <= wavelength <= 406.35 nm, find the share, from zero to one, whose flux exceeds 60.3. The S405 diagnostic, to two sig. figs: 0.62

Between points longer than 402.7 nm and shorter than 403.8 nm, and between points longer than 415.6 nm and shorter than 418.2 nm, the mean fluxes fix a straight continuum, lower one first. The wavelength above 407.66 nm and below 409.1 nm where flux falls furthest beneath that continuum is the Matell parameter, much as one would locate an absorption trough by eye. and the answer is 408.175 nm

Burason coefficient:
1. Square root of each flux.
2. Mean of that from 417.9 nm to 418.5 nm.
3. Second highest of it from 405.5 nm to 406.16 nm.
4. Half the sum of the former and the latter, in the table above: 7.78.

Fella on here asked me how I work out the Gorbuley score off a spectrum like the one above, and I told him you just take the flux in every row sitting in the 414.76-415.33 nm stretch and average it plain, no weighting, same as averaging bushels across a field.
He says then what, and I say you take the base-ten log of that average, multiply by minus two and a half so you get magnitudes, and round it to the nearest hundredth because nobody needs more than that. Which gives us -4.38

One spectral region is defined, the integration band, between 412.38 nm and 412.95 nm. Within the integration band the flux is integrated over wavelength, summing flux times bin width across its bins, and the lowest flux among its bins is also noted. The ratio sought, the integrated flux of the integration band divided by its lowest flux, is 0.73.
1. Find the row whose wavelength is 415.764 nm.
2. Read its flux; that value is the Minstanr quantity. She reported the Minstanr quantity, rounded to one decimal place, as 53.8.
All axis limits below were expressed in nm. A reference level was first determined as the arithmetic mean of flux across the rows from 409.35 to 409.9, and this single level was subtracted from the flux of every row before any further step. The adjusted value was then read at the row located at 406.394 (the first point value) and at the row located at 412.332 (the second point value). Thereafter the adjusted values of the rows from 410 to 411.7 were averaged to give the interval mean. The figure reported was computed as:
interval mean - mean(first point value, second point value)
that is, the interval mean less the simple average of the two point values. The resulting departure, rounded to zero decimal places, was -1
